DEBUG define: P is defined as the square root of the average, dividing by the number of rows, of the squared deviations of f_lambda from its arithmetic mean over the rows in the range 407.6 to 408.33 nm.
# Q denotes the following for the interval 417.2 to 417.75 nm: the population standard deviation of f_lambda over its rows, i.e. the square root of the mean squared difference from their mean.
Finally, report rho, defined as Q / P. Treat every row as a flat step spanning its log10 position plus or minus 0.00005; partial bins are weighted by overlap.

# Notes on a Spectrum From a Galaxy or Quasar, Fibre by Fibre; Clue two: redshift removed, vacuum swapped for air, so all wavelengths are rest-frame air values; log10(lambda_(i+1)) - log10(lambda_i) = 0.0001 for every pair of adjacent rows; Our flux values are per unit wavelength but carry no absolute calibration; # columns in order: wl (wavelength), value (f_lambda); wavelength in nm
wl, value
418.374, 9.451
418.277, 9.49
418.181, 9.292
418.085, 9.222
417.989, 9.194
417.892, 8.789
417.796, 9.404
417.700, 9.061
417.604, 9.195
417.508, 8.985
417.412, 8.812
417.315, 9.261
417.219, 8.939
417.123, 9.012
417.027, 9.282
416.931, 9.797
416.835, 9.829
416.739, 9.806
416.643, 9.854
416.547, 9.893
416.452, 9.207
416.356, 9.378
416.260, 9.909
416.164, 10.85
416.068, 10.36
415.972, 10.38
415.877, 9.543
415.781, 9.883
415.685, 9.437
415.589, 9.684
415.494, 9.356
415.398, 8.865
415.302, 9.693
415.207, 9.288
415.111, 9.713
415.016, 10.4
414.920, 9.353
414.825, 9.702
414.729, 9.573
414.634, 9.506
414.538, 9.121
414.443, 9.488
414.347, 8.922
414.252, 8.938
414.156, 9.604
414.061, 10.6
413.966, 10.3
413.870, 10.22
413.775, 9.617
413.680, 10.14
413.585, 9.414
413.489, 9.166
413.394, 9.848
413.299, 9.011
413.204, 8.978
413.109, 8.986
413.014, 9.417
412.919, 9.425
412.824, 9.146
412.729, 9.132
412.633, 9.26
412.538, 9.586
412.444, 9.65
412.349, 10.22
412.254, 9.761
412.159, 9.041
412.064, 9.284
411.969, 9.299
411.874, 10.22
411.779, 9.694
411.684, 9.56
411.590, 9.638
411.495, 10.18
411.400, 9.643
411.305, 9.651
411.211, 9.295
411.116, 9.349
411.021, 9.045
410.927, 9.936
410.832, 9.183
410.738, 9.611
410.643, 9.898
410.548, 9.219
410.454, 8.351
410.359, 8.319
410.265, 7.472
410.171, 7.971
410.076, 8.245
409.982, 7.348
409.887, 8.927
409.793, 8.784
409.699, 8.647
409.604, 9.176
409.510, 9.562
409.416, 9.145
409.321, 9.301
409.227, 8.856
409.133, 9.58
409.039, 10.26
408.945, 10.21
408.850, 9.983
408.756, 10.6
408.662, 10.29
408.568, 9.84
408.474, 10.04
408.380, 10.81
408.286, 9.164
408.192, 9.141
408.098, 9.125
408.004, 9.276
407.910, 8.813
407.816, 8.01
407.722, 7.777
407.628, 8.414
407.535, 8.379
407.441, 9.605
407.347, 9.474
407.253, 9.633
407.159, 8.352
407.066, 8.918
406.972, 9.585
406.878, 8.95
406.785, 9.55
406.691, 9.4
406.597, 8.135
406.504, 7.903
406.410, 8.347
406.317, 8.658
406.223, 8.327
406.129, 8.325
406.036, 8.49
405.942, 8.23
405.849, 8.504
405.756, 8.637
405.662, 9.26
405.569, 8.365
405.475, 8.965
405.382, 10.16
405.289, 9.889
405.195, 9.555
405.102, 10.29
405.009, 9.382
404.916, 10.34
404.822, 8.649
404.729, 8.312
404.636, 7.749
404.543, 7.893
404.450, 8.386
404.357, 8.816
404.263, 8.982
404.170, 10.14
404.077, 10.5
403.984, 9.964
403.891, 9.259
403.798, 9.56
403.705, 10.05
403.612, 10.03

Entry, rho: 0.3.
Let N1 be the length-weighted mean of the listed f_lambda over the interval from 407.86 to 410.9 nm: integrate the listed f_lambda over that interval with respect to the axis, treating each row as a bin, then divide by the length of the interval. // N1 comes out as 9.2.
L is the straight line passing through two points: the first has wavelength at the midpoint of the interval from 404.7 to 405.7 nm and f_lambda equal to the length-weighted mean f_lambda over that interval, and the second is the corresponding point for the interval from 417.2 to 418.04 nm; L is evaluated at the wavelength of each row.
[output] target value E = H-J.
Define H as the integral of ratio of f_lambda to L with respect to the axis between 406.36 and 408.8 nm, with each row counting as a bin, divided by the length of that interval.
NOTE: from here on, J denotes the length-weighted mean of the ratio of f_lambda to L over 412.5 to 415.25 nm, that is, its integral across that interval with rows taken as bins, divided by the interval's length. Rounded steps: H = 0.98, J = 1.04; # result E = -0.06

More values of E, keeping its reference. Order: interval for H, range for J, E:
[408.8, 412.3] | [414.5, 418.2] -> -0.05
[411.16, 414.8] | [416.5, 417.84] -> 0.01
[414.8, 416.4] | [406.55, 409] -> 0.07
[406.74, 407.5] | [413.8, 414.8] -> -0.06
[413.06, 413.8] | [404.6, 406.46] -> 0.07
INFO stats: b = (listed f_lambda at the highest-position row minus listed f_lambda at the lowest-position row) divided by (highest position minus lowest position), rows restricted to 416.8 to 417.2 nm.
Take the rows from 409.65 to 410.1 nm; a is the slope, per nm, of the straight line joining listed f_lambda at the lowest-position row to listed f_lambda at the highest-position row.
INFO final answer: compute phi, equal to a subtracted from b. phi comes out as -1.8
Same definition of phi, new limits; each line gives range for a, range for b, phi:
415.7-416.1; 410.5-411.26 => -1.5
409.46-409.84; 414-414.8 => 1.2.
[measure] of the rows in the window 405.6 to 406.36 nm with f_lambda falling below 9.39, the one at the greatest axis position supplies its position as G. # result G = 406.317 nm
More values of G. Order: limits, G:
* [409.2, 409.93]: 409.887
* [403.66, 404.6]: 404.543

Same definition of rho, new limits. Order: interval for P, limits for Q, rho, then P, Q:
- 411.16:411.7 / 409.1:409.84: 1.2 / 0.26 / 0.33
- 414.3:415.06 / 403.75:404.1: 1.1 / 0.41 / 0.47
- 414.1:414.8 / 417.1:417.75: 0.5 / 0.28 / 0.14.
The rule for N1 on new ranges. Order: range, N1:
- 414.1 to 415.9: 9.5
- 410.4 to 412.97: 9.5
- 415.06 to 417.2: 9.7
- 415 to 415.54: 9.5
